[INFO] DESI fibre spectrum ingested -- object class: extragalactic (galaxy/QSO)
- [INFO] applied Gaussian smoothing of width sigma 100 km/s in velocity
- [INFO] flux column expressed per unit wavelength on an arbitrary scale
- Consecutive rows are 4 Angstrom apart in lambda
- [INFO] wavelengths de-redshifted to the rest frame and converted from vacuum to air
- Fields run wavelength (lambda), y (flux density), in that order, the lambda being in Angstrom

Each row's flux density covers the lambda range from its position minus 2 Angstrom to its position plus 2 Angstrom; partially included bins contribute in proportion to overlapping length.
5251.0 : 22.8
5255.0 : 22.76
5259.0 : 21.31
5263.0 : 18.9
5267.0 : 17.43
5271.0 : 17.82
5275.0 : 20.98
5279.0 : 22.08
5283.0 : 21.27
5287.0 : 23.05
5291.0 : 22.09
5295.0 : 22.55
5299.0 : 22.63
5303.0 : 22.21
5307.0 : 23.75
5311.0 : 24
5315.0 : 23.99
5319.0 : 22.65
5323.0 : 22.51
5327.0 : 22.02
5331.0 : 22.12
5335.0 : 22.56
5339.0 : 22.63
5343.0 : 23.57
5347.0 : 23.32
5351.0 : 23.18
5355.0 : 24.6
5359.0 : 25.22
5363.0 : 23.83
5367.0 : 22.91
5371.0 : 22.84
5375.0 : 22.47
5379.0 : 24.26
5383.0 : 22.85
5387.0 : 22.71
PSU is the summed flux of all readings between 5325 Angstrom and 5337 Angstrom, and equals 67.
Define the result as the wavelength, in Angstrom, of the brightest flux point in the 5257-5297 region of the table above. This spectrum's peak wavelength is 5287.0 Angstrom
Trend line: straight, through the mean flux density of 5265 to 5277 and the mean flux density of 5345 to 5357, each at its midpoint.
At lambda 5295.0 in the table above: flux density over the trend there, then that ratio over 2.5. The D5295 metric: 0.45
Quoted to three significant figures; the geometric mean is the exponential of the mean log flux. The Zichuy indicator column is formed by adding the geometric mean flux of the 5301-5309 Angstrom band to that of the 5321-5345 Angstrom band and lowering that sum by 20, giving 25.5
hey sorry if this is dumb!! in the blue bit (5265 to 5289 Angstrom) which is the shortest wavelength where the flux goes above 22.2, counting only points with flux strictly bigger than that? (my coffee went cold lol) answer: 5287.0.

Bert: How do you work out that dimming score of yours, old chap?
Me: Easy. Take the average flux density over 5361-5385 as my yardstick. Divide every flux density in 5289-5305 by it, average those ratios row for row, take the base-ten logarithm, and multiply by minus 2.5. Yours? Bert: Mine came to 0.039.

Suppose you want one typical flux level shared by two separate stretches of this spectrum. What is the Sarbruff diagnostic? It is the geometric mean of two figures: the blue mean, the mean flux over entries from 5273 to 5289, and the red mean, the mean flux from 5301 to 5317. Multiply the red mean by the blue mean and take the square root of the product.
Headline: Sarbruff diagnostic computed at 22.7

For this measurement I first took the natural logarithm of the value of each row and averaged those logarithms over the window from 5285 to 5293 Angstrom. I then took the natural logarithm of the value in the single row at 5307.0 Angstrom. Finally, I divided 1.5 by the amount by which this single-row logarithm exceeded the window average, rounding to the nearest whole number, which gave 29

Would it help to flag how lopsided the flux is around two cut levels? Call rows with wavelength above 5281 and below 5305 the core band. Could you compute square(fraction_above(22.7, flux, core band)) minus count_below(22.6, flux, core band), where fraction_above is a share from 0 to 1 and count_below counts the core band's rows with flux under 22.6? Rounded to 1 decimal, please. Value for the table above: -4.0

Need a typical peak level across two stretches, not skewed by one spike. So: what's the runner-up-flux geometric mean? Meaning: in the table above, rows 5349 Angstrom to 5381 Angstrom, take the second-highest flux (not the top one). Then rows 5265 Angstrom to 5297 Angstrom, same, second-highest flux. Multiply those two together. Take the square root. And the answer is 23.6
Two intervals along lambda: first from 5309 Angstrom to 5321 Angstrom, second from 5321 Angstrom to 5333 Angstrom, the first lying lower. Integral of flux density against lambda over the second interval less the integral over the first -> -16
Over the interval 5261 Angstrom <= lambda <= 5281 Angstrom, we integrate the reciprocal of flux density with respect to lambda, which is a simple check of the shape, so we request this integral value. 1.0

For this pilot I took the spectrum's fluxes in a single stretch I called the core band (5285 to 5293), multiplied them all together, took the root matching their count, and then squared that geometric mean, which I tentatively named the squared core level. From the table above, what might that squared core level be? 509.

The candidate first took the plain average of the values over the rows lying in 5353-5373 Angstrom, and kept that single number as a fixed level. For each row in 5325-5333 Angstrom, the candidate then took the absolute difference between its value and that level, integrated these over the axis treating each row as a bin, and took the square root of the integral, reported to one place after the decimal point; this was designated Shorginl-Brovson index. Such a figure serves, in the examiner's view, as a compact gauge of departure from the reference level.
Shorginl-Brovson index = 3.8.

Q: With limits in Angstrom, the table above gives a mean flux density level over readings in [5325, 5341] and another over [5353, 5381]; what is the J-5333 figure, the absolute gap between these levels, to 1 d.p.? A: 1.4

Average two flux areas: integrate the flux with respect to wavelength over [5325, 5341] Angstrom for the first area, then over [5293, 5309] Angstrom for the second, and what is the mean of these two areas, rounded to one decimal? 360.9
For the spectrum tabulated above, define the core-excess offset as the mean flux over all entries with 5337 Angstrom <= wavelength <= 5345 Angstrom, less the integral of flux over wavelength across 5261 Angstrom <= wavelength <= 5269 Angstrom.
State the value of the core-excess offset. -122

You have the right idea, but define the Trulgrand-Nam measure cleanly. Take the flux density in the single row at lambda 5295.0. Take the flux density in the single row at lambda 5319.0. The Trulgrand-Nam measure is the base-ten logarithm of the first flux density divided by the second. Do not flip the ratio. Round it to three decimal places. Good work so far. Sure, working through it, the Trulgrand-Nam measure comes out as -0.002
